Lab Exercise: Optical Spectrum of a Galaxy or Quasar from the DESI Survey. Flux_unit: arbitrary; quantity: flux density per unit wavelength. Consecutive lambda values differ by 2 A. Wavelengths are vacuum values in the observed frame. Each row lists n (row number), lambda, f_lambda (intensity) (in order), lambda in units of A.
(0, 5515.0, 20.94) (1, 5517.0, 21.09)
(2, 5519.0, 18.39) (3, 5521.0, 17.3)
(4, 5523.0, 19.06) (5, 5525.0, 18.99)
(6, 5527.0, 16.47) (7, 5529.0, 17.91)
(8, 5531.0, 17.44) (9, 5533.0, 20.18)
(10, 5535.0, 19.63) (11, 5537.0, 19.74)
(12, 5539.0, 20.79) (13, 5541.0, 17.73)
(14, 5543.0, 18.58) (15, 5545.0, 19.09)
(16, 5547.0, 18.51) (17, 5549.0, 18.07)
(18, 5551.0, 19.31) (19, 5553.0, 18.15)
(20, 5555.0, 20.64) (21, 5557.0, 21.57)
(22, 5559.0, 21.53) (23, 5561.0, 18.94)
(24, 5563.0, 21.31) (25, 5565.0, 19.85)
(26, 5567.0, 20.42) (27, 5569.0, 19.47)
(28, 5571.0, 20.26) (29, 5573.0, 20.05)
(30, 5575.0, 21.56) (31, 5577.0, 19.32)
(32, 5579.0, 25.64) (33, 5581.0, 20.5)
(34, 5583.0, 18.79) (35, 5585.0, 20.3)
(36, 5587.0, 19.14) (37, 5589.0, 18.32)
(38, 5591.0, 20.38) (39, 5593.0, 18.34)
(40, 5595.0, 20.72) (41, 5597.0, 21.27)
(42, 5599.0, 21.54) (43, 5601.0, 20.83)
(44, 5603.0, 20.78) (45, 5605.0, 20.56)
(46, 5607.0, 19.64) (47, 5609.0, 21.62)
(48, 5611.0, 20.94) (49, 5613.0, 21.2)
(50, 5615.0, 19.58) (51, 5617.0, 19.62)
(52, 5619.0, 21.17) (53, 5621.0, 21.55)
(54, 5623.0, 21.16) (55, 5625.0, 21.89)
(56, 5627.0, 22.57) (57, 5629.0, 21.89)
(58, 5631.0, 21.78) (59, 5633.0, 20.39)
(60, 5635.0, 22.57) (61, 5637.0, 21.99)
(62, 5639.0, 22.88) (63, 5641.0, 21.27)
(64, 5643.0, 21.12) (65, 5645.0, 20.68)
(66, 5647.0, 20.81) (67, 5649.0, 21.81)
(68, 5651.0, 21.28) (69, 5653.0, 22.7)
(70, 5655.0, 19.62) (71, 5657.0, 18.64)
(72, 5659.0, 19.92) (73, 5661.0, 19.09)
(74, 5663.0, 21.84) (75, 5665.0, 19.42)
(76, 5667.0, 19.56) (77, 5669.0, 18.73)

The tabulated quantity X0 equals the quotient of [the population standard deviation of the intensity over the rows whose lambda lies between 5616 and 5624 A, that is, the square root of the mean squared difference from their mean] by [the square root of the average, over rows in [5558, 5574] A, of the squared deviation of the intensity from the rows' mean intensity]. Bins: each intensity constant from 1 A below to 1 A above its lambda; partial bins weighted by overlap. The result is 0.91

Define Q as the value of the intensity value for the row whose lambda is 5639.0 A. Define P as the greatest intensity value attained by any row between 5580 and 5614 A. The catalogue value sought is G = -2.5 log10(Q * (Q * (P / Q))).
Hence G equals -6.74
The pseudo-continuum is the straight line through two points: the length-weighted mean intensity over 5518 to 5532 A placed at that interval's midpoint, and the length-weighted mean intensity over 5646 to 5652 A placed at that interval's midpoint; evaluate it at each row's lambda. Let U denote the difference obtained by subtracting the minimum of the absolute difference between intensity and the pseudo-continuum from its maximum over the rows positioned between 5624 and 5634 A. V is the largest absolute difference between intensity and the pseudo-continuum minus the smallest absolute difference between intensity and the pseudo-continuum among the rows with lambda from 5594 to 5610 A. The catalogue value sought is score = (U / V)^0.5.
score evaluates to 1.10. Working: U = 1.4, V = 1.1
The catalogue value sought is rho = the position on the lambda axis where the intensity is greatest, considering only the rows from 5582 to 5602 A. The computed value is 5599.0 A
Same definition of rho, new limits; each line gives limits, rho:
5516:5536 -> 5517.0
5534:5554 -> 5539.0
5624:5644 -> 5639.0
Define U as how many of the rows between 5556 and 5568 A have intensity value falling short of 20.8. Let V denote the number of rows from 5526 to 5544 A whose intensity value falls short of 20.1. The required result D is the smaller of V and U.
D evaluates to 3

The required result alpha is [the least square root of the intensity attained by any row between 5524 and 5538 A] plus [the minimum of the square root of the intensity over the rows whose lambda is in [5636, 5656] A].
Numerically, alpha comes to 8.49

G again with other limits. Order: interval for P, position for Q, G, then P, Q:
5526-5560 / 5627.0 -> -6.72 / 21.57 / 22.57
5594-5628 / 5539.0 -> -6.68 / 22.57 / 20.79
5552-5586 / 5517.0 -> -6.83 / 25.64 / 21.09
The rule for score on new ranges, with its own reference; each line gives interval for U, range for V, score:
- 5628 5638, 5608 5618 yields 1.26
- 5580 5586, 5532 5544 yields 0.37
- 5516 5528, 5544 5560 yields 1.02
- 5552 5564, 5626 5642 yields 1.28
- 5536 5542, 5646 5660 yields 0.81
